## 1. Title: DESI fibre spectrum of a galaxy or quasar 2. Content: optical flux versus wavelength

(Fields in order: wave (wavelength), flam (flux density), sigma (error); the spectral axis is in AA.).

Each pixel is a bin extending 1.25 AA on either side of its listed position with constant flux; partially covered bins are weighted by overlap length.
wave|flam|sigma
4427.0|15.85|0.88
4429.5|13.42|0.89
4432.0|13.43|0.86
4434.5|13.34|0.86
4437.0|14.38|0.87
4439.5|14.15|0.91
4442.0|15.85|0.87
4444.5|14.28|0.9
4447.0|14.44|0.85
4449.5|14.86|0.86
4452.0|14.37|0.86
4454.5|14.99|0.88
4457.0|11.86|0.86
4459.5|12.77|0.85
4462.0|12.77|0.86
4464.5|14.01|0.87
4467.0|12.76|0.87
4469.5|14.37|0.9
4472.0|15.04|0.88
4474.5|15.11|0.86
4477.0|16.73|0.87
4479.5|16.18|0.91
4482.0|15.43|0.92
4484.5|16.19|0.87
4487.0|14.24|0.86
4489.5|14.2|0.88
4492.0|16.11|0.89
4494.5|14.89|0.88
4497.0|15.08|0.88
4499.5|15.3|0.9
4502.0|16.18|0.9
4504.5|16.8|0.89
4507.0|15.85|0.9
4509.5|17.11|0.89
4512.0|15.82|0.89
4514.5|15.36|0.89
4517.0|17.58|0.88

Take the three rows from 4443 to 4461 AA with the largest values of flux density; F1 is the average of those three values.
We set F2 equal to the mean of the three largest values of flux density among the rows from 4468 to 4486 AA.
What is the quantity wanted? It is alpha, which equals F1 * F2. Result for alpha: 242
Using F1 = 14.8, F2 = 16.4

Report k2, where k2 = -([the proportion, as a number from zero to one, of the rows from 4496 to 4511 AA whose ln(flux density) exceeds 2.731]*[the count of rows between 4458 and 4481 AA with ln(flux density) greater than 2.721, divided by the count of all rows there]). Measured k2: -0.15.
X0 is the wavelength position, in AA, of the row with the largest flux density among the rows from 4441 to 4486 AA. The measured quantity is 4477.0 AA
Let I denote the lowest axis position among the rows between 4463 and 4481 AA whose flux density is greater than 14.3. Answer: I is 4469.5 AA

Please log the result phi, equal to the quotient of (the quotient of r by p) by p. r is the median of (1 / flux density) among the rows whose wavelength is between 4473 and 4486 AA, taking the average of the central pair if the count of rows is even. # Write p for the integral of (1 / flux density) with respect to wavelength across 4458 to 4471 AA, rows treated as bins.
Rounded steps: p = 0.98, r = 0.0618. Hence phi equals 0.065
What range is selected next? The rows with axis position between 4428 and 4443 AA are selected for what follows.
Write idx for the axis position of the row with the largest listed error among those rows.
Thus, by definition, 4439.5 AA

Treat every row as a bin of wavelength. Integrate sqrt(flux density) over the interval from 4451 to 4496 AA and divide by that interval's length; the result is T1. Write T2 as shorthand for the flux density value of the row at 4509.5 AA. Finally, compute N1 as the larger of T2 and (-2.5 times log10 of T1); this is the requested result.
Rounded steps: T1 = 3.81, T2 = 17.11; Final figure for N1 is 17.1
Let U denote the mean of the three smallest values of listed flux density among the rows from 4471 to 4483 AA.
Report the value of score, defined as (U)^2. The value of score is 231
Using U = 15.2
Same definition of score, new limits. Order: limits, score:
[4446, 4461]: 169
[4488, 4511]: 217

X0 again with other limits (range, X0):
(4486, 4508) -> 4504.5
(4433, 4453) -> 4442.0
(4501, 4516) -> 4509.5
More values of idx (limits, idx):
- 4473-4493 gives 4482.0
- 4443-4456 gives 4444.5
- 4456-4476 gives 4469.5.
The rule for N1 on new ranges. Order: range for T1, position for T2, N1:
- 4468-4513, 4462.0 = 12.8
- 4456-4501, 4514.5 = 15.4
